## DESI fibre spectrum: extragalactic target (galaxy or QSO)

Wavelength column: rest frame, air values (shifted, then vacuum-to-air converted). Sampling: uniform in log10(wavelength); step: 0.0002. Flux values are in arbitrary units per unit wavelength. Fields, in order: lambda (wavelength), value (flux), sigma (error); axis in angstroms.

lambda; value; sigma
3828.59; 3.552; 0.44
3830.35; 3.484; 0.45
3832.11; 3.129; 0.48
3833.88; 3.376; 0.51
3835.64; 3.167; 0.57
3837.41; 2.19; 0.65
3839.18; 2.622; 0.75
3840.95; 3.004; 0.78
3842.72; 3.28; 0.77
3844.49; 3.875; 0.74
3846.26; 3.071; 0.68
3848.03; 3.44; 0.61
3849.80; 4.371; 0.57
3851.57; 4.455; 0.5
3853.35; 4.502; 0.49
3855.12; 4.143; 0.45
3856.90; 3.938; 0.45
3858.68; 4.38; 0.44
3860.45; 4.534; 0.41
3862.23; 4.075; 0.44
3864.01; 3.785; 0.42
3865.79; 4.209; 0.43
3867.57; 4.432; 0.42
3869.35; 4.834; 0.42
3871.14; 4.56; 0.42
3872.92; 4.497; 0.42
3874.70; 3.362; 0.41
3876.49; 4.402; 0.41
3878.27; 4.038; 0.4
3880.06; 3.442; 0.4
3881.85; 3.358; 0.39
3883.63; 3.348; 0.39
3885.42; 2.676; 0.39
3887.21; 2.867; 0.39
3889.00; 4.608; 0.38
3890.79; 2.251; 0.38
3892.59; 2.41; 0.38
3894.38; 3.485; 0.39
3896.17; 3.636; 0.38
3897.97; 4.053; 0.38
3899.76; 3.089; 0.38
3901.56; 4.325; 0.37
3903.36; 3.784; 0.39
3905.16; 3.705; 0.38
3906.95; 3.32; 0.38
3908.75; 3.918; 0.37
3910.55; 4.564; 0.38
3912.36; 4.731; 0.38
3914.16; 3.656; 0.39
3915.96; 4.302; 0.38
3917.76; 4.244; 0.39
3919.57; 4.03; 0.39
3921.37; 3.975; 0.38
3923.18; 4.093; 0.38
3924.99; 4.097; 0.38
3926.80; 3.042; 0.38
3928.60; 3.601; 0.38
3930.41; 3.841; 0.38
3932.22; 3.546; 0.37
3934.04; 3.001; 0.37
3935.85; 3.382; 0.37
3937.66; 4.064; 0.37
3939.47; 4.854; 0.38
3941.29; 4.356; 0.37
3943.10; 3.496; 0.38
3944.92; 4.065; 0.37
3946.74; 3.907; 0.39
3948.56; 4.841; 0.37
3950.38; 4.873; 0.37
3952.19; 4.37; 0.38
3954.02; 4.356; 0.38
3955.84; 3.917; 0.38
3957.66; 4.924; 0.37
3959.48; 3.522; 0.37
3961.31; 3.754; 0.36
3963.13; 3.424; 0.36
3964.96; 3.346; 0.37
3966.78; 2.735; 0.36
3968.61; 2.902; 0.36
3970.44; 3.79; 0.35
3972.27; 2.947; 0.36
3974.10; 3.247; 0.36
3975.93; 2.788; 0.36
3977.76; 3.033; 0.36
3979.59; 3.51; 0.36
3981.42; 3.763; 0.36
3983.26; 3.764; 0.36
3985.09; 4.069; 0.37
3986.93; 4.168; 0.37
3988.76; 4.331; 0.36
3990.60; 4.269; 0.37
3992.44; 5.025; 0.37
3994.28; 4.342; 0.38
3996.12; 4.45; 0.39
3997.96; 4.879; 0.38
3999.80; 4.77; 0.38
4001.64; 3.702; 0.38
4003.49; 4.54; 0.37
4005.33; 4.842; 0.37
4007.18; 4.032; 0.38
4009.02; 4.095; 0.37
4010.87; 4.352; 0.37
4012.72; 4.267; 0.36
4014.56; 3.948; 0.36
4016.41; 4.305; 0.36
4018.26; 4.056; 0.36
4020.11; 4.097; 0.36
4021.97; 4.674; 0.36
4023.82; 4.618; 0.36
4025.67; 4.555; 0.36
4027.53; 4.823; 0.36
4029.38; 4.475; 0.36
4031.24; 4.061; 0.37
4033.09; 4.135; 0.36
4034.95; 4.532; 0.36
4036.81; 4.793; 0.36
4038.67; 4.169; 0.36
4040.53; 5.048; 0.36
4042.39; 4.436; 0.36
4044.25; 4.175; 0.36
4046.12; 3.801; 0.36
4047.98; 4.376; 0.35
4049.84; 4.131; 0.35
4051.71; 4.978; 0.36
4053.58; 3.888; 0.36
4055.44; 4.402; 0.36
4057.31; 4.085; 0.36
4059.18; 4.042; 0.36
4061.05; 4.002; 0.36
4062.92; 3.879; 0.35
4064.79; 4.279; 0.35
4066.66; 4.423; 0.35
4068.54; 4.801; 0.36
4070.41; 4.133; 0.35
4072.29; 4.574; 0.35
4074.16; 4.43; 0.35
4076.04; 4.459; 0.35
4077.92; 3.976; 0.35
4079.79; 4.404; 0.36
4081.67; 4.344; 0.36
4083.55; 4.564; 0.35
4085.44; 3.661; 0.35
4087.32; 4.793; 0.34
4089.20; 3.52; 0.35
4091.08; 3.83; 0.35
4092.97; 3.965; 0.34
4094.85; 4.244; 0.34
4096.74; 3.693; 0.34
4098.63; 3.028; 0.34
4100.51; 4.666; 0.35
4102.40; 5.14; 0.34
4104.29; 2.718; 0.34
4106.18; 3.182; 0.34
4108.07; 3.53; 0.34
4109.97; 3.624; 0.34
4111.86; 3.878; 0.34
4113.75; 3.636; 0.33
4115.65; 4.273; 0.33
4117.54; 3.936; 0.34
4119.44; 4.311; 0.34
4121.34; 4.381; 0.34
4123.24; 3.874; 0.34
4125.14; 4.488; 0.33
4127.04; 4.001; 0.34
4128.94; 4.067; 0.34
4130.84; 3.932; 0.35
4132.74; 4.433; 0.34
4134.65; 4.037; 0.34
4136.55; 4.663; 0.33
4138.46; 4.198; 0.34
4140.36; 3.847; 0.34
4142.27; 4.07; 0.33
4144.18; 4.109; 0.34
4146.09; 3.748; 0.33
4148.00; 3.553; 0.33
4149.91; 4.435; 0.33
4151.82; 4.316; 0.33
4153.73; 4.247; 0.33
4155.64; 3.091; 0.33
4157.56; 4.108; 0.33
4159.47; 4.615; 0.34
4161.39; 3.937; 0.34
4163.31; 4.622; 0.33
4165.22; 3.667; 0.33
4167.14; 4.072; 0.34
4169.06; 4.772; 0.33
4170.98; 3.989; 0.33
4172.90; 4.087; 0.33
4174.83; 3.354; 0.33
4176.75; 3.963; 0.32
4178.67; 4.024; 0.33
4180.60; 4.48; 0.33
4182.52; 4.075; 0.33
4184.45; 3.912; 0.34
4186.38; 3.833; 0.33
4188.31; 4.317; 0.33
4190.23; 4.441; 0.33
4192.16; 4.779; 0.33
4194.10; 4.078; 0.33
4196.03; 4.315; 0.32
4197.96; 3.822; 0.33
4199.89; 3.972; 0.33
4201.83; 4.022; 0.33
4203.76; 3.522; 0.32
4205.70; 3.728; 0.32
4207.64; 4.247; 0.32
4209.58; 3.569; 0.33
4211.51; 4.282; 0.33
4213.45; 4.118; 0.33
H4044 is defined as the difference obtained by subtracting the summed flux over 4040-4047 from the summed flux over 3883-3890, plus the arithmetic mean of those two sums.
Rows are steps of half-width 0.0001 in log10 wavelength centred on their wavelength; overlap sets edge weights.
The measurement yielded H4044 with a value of 12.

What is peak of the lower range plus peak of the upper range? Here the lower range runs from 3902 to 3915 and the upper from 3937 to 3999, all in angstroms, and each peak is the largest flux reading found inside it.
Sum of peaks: 9.76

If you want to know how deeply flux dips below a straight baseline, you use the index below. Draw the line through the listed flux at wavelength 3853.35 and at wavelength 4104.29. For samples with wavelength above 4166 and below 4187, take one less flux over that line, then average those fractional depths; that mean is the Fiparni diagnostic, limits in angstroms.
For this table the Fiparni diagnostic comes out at -0.84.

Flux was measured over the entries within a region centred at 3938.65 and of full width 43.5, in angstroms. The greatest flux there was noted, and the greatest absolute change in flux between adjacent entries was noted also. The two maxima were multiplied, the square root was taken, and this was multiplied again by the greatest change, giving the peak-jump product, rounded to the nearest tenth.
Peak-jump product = 3.7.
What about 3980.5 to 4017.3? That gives 2.5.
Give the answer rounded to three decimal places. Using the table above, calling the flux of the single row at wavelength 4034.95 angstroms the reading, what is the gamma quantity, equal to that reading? 4.532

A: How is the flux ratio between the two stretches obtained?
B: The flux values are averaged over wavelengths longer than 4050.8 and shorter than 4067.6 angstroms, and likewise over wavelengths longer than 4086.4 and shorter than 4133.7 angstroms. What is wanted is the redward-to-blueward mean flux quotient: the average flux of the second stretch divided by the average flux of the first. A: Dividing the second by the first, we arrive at 0.940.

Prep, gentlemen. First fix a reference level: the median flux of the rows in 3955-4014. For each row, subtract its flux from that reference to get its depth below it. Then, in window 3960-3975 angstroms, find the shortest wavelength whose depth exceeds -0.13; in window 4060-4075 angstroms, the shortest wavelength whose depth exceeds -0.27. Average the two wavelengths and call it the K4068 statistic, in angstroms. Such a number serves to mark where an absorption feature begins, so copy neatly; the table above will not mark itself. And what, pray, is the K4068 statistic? 4011.2 angstroms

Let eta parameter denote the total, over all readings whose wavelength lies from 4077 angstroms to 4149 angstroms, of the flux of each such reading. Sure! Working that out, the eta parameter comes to 152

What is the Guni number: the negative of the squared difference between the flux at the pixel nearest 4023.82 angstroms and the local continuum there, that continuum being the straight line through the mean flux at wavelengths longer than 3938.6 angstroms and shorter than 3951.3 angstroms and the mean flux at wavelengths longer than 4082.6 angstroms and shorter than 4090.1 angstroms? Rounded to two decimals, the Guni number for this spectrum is -0.15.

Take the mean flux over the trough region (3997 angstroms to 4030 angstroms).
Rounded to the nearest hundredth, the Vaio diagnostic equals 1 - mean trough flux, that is -3.39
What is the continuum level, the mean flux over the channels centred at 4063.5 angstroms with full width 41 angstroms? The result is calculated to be 4.28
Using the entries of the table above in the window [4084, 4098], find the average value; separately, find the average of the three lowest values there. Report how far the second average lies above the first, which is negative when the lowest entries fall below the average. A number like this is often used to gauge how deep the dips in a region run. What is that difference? -0.33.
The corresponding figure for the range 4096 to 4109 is -0.73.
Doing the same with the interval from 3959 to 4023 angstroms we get -1.13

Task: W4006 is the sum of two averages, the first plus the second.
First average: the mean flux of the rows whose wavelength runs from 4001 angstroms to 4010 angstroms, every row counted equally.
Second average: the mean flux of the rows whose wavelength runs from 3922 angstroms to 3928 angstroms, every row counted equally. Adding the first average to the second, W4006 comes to 8.0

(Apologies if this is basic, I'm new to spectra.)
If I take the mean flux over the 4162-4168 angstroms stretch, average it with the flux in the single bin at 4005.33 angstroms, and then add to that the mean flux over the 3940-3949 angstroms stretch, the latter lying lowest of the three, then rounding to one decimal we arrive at 8.6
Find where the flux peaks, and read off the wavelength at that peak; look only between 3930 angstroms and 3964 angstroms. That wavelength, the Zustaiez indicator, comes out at 3957.66 angstroms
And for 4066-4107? 4102.40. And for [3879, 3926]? 3912.36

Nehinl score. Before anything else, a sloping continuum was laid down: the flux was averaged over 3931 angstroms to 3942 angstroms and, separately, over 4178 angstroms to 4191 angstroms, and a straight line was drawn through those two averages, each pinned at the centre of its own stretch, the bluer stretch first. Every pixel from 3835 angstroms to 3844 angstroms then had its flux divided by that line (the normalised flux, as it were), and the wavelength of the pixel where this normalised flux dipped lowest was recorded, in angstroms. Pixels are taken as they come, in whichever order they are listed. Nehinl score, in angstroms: 3837.41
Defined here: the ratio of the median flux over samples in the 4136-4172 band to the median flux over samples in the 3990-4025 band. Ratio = 0.95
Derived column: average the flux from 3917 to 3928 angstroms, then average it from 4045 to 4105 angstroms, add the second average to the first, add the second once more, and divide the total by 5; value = 2.45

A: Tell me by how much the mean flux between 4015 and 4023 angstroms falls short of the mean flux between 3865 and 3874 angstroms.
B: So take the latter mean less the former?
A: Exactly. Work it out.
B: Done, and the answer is 0.22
